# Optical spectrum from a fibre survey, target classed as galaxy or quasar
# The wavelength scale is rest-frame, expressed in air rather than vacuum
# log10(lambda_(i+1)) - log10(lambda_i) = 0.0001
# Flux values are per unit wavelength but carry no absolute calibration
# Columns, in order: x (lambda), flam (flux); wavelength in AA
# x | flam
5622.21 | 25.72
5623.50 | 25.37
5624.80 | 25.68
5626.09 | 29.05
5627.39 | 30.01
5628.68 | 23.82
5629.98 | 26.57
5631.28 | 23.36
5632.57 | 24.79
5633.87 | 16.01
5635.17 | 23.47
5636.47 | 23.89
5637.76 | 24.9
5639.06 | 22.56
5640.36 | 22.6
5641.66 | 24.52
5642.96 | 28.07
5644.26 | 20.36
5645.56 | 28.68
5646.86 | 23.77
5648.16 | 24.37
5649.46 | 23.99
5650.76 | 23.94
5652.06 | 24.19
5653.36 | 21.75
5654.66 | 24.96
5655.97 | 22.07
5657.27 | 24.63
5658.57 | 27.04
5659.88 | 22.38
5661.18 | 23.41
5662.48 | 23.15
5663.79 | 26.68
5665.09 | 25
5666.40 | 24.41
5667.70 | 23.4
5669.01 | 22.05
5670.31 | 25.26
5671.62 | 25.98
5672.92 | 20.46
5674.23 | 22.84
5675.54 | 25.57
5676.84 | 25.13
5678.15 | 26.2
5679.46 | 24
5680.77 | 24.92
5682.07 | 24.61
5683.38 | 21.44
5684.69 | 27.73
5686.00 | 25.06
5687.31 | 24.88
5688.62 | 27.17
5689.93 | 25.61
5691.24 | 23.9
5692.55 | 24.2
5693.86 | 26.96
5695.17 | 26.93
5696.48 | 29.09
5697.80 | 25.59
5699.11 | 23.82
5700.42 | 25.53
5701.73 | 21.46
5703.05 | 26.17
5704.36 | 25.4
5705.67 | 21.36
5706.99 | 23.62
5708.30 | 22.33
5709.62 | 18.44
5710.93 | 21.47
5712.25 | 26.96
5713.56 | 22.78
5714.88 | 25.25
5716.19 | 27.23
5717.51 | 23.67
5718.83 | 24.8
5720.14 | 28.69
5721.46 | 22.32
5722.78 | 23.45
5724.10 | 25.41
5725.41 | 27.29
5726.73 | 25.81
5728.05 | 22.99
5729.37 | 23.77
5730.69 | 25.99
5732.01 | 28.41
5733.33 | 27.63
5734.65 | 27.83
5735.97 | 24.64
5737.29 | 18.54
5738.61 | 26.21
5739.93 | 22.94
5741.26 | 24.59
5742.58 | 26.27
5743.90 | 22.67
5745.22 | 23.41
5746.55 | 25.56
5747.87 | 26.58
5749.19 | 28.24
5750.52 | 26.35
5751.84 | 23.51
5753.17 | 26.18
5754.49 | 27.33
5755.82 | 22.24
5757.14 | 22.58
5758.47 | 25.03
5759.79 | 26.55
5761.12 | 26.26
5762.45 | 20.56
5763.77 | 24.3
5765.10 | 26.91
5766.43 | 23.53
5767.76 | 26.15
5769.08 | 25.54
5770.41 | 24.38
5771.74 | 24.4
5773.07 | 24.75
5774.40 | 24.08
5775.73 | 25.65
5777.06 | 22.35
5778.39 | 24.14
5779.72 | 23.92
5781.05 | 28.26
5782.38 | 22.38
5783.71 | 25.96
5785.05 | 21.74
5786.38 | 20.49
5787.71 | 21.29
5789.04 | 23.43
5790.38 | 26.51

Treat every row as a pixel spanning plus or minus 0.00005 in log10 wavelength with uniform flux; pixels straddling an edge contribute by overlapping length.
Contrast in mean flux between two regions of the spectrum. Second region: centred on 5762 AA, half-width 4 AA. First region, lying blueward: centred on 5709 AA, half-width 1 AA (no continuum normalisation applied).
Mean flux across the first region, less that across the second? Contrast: -4.6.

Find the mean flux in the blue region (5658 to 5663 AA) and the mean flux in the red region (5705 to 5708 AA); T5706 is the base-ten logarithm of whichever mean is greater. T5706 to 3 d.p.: 1.380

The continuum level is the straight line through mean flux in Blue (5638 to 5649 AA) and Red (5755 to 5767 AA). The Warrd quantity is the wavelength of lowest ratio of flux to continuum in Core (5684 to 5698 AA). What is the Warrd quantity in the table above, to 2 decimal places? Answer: 5691.24 AA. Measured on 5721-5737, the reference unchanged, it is 5721.46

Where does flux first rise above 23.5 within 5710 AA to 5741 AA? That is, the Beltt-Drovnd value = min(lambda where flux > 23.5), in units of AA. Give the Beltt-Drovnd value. 5712.25 AA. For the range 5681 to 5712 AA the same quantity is 5682.07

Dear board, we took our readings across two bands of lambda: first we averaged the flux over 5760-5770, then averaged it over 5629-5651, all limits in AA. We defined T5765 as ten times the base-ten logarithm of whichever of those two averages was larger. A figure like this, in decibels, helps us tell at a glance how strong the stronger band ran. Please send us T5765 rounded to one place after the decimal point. 13.9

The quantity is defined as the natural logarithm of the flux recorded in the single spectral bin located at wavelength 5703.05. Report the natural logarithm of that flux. 3.26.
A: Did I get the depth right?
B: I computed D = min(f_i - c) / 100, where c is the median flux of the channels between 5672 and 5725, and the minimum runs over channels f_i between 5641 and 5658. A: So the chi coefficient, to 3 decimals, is -0.045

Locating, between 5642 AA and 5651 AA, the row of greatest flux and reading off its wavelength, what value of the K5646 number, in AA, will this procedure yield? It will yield 5645.56 AA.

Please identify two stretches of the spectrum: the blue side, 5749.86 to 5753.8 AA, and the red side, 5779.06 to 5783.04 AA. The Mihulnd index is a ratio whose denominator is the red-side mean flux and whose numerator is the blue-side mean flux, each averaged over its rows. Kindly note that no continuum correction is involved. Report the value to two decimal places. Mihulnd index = 1.02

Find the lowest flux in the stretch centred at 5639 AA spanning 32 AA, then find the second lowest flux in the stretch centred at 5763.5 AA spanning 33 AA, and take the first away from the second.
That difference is 6.2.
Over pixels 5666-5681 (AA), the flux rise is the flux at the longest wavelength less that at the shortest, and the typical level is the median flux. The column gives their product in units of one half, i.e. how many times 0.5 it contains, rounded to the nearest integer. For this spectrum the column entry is 25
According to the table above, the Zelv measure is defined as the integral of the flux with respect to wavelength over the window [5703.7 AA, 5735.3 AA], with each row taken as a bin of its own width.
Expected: 781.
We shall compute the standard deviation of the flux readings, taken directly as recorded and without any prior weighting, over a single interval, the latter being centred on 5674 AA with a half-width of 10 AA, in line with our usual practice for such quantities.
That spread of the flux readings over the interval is 1.7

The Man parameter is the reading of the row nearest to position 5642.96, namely 28.07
